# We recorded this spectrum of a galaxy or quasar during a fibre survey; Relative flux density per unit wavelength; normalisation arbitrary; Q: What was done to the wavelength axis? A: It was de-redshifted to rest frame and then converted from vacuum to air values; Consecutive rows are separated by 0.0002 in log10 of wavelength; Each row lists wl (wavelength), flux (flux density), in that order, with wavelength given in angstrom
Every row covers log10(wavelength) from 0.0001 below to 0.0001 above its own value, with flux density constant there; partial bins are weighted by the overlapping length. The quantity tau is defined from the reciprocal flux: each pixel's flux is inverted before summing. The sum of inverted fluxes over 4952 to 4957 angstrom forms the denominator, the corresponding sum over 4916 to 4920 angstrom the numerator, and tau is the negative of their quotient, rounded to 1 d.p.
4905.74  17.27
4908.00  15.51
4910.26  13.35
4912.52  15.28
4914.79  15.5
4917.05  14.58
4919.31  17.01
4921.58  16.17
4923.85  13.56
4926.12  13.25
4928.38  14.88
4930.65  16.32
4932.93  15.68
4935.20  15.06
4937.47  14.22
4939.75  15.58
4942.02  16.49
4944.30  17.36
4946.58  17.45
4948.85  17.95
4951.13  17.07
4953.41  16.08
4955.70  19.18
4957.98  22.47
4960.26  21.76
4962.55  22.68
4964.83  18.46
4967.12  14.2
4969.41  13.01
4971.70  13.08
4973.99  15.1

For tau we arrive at -1.1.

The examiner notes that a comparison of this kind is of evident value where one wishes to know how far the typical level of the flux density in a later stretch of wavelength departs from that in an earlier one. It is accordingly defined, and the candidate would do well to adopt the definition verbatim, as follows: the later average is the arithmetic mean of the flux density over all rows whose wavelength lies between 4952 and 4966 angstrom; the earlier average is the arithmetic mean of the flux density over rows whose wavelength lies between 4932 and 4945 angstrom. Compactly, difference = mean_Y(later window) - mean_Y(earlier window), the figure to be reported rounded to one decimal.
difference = 4.4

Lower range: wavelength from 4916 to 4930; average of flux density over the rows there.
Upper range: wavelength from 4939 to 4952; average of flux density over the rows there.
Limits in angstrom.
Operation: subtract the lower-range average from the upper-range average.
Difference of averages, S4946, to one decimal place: 2.1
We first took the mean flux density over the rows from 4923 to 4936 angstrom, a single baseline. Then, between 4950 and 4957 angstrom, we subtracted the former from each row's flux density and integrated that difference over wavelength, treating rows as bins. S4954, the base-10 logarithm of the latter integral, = 1.3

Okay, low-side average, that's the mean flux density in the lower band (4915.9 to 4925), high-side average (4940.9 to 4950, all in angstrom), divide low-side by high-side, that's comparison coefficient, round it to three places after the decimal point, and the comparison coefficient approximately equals 0.885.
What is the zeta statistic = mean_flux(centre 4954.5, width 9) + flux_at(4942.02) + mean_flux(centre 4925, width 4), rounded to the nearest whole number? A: 49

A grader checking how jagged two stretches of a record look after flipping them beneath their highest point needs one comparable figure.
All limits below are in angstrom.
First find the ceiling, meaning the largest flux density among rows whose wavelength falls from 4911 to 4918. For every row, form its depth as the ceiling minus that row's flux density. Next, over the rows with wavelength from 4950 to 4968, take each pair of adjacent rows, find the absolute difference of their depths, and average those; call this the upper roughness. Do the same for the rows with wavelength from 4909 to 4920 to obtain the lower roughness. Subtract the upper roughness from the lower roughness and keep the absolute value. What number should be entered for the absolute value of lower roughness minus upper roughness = 1.1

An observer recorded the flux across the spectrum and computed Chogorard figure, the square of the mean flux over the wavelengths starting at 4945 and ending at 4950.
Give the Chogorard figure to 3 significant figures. 313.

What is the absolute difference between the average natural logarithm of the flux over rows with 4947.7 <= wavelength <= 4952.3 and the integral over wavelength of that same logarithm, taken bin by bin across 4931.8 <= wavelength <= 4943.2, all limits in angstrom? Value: 28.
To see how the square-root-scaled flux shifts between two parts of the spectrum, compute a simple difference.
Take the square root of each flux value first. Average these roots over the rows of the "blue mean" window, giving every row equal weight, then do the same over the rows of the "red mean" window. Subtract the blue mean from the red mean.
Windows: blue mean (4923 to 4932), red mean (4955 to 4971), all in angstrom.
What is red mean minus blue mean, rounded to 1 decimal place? 0.5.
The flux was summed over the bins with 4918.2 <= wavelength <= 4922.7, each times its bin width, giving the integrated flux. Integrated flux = 75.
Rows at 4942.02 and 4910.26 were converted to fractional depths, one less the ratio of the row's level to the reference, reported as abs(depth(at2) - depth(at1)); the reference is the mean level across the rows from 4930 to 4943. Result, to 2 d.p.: 0.20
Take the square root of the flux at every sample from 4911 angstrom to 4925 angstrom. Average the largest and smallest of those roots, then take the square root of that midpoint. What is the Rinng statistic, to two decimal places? 1.98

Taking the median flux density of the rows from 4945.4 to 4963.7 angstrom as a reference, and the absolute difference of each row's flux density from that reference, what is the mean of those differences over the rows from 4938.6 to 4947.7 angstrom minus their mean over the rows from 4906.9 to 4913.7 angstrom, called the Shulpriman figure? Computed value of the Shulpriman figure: -2.0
